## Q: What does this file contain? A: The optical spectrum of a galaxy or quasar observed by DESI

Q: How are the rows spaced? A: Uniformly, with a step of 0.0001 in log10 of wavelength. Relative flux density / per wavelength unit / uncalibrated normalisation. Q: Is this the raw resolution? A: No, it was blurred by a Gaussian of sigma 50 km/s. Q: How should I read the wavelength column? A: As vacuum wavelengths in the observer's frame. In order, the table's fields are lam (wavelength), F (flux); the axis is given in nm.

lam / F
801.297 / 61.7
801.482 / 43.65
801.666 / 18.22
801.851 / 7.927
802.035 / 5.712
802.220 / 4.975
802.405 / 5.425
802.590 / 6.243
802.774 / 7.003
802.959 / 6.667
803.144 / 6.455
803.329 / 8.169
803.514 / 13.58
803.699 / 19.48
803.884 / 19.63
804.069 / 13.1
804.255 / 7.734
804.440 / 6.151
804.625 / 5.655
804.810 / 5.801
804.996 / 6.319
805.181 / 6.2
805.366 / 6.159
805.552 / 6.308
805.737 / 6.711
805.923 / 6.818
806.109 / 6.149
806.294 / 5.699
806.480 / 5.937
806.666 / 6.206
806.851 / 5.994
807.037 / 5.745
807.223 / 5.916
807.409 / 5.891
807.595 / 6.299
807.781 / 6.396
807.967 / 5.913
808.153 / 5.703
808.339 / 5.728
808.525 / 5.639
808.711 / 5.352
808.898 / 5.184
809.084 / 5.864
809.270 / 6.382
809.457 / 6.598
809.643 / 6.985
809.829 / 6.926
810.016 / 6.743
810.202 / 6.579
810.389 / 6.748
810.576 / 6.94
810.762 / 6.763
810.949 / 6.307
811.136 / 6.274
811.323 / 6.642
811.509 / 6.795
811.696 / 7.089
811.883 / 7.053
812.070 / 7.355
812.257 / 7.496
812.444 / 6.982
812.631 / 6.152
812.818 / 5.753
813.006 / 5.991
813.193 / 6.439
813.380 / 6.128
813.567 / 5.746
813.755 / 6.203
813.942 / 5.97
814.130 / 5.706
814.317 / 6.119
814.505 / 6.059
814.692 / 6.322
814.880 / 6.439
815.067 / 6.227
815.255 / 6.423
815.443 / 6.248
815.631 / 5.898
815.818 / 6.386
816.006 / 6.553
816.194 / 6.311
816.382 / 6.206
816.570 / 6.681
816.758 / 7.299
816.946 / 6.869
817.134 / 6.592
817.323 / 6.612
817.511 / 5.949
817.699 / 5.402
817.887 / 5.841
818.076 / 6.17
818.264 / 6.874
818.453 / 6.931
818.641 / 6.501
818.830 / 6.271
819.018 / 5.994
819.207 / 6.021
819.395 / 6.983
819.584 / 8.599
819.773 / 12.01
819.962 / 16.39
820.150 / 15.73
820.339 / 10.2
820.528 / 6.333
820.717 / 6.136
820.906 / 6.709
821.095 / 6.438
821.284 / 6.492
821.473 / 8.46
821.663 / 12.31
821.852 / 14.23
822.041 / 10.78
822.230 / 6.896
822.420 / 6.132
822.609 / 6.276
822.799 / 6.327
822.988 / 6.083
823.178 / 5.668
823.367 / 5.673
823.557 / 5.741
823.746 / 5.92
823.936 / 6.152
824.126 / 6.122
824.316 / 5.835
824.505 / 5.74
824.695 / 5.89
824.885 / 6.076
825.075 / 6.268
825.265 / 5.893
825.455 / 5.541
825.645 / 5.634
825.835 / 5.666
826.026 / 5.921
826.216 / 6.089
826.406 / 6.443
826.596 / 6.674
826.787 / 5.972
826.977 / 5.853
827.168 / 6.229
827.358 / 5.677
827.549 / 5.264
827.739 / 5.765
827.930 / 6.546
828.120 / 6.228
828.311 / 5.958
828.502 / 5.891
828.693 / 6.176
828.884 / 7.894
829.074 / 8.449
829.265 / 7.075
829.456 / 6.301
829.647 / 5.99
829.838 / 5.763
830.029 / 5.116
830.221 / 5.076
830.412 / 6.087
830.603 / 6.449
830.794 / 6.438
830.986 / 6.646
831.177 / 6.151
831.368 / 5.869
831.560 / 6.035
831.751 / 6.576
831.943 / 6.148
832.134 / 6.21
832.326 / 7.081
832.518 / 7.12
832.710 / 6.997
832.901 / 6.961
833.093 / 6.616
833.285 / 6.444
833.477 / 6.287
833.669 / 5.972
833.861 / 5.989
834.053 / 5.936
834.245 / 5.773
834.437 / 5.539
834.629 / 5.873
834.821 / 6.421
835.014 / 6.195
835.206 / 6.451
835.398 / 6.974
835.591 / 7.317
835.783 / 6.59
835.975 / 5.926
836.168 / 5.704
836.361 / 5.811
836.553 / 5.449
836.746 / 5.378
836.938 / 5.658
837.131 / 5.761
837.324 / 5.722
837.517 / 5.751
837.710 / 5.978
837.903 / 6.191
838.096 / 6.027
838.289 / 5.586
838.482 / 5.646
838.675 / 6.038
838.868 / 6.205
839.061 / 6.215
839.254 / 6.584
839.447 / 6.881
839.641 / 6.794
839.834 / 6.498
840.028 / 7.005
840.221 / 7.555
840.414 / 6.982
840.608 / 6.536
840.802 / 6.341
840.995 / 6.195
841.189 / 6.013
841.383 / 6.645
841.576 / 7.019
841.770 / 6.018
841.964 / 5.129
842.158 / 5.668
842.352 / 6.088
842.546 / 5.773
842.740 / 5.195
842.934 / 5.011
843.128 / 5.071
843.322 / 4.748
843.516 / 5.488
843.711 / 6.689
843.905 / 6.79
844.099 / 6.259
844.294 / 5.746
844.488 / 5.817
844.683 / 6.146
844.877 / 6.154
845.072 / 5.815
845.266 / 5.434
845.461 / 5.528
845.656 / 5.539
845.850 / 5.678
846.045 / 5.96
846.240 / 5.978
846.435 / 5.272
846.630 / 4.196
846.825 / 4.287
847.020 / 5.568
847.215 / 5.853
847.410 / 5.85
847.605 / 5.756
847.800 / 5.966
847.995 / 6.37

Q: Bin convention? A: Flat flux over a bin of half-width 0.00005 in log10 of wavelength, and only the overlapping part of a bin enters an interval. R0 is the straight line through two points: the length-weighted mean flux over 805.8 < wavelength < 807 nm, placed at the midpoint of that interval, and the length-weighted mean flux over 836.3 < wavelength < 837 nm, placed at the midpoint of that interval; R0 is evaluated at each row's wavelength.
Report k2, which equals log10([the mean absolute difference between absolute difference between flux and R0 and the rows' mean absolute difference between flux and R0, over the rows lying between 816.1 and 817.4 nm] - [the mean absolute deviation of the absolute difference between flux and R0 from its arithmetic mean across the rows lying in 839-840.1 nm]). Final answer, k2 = -1.7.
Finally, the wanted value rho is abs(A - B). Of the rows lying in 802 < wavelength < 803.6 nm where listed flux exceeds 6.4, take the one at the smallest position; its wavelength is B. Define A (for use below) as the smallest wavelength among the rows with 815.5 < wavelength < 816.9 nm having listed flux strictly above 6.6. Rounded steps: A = 816.570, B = 802.774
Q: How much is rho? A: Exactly 13.80 nm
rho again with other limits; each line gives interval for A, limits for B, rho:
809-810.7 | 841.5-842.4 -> 31.93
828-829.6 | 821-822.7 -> 7.79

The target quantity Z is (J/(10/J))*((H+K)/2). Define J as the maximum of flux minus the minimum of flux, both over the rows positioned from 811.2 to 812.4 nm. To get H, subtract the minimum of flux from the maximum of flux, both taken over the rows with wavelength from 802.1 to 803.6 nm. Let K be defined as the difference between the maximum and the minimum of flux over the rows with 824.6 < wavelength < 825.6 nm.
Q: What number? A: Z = 0.34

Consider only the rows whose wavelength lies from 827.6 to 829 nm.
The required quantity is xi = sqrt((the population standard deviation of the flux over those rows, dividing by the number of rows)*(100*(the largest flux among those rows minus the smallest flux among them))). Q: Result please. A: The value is 12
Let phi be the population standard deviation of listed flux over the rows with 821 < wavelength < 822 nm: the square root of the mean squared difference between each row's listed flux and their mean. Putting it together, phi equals 3.15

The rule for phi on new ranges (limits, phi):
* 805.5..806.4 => 0.40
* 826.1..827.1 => 0.31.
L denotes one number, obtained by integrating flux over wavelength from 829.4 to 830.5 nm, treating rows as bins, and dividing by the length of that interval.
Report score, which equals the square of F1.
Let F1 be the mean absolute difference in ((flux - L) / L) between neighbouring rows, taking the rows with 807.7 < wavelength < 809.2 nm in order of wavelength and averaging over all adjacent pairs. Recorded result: 0.002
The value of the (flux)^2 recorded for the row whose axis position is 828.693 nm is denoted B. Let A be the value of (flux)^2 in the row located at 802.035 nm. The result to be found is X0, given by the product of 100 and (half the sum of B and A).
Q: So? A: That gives 3538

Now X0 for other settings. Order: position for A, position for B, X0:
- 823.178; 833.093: 3795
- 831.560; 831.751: 3983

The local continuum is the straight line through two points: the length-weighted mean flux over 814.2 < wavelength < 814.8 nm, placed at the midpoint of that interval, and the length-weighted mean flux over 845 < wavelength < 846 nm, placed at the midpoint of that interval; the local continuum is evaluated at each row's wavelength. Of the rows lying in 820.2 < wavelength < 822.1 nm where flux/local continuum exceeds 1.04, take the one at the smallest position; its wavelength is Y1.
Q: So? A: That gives 820.339 nm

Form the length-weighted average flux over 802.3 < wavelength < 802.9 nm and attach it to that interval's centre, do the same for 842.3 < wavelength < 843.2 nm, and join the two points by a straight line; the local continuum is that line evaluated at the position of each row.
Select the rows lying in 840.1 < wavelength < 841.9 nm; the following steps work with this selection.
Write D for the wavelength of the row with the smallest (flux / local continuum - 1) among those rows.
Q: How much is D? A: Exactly 841.189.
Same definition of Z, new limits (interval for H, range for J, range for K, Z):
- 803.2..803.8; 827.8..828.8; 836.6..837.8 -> 0.26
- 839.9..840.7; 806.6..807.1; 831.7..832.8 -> 0.02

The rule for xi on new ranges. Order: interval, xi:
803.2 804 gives 74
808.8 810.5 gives 10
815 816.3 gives 4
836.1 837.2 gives 3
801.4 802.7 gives 226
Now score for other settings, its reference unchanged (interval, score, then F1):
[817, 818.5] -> 0.005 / 0.069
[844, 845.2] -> 0.002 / 0.044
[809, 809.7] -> 0.004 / 0.066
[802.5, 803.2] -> 0.006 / 0.077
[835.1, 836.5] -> 0.006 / 0.076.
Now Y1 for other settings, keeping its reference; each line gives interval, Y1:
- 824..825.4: 825.075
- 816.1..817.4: 816.570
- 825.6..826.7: 826.406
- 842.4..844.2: 843.711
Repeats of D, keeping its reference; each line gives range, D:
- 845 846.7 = 846.630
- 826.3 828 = 827.549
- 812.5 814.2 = 814.130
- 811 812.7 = 812.631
